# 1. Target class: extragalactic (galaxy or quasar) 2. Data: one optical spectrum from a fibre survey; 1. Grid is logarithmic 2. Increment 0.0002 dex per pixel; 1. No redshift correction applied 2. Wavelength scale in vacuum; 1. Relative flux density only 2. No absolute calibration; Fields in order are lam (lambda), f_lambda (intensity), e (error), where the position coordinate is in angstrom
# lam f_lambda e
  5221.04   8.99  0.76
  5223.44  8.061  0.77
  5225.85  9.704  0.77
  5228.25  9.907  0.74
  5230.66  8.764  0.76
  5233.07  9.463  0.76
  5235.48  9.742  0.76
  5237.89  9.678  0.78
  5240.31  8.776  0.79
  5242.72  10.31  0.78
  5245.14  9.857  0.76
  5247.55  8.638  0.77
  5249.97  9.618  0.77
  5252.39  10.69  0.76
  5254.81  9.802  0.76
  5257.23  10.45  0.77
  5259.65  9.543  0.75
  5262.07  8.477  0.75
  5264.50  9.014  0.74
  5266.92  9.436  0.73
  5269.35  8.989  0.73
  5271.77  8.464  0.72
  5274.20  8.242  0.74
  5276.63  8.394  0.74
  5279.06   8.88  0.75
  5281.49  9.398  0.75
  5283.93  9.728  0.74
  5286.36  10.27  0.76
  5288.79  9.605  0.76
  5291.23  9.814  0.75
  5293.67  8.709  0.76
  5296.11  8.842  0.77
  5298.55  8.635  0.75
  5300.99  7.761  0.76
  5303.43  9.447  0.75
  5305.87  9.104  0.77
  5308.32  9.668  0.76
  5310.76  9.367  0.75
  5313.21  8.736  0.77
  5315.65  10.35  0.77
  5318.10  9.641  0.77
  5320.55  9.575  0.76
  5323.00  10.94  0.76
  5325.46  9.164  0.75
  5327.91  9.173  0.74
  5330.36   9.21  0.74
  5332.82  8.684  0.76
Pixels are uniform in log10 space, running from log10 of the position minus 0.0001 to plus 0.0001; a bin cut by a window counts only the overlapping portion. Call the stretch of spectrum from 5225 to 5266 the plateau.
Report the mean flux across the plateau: 9.55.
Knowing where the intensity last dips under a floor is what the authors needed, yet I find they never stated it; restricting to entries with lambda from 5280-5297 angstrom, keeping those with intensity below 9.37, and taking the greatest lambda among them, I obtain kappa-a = 5296.11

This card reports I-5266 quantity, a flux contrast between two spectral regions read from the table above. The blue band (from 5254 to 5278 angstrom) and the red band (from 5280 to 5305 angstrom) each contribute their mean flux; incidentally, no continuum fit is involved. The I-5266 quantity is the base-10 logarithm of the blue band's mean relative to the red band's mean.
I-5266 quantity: -0.01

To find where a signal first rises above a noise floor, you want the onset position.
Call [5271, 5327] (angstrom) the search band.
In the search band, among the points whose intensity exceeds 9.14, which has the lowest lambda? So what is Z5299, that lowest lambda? 5281.49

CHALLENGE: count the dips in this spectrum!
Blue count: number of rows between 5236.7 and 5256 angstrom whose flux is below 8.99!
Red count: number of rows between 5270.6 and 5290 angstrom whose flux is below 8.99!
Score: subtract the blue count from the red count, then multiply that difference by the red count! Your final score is 8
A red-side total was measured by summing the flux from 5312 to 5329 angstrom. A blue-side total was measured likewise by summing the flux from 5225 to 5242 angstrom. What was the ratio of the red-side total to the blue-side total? 1.02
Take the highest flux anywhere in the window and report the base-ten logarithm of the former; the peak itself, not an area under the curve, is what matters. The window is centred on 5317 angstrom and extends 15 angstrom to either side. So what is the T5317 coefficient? 1.04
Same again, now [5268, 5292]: 1.01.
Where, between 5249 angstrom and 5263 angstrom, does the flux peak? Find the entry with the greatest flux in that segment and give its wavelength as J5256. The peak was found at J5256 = 5252.39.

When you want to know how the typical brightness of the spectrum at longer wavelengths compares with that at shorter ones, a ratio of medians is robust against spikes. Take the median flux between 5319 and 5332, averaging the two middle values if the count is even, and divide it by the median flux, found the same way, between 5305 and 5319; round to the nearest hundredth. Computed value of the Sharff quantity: 0.97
